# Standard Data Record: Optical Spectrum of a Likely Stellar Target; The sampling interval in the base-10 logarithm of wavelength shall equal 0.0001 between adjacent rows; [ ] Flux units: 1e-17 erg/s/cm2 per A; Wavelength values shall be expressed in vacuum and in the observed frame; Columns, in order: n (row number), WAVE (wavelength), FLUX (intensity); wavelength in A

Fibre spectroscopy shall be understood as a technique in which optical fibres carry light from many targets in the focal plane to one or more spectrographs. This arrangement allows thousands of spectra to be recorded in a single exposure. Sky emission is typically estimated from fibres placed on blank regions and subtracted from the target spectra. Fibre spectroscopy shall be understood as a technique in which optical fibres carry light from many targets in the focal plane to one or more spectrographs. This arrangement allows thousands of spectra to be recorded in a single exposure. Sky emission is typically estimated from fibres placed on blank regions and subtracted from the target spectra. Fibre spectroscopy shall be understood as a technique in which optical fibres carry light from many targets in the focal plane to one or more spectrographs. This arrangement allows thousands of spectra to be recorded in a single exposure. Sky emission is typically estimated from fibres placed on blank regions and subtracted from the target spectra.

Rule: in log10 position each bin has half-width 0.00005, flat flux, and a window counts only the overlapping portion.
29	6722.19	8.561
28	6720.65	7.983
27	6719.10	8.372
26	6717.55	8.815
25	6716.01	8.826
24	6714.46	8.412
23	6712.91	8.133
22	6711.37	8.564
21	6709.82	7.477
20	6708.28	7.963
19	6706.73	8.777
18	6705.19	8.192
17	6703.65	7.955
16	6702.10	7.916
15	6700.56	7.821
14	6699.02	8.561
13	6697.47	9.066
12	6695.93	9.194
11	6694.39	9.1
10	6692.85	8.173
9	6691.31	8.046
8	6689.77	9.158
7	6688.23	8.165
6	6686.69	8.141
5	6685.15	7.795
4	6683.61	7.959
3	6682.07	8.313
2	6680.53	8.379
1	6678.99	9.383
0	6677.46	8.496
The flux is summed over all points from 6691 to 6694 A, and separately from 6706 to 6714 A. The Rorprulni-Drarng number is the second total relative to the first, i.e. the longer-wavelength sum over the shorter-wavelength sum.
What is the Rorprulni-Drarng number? 2.5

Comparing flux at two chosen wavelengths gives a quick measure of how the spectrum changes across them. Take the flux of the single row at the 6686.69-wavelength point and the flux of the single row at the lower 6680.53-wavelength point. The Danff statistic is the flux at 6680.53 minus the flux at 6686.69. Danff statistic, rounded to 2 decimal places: 0.24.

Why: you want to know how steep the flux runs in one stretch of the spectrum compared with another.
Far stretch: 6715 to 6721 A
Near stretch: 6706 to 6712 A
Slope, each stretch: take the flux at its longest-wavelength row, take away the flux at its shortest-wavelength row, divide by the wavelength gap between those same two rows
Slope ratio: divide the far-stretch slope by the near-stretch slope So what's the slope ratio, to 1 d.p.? 4.0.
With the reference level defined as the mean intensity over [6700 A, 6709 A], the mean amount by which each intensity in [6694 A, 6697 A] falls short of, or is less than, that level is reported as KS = -1.0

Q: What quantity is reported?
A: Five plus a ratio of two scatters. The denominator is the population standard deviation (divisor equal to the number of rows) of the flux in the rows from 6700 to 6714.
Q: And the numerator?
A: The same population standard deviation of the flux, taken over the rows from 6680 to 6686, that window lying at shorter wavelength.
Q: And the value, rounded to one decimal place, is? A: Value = 5.7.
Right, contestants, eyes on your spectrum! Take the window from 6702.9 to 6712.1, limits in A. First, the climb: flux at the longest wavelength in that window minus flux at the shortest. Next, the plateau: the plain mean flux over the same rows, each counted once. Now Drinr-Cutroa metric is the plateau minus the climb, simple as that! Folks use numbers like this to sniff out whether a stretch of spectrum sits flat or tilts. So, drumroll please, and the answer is 7.5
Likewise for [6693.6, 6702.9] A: 9.8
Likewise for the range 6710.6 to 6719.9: 8.7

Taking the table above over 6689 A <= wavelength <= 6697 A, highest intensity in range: 9.194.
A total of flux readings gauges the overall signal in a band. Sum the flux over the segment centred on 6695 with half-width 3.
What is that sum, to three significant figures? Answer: 35.5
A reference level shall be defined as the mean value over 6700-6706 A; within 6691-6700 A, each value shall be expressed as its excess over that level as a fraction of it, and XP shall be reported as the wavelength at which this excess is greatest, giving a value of 6695.93 A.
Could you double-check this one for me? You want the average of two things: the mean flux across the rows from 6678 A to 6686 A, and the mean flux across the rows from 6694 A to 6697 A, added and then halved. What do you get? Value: 8.76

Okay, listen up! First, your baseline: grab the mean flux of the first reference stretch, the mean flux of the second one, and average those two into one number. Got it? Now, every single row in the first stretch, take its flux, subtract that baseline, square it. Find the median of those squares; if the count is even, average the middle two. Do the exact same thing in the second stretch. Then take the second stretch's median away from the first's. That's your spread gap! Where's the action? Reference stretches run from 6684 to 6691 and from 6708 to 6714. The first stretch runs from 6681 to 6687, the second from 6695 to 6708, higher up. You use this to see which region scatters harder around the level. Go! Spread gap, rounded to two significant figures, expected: -0.10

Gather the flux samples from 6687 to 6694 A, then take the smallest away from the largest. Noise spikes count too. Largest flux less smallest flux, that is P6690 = 1.1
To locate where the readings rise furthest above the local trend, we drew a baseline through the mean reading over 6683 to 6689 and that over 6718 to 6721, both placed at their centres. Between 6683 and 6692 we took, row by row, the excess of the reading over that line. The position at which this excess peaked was 6689.77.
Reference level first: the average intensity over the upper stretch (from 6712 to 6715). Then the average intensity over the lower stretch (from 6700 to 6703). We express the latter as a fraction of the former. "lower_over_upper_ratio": 0.95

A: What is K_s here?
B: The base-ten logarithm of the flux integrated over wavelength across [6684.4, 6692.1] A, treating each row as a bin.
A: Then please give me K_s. 1.80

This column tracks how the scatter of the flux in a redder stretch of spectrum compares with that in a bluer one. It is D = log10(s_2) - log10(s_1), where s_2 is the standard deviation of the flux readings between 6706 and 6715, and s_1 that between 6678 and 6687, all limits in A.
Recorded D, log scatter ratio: -0.08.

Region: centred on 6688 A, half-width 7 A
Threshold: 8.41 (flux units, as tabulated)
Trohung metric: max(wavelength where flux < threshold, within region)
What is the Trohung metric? 6692.85 A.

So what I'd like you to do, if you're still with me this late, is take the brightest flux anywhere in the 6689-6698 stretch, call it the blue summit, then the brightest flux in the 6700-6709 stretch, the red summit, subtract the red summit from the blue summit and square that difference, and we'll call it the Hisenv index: 0.2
